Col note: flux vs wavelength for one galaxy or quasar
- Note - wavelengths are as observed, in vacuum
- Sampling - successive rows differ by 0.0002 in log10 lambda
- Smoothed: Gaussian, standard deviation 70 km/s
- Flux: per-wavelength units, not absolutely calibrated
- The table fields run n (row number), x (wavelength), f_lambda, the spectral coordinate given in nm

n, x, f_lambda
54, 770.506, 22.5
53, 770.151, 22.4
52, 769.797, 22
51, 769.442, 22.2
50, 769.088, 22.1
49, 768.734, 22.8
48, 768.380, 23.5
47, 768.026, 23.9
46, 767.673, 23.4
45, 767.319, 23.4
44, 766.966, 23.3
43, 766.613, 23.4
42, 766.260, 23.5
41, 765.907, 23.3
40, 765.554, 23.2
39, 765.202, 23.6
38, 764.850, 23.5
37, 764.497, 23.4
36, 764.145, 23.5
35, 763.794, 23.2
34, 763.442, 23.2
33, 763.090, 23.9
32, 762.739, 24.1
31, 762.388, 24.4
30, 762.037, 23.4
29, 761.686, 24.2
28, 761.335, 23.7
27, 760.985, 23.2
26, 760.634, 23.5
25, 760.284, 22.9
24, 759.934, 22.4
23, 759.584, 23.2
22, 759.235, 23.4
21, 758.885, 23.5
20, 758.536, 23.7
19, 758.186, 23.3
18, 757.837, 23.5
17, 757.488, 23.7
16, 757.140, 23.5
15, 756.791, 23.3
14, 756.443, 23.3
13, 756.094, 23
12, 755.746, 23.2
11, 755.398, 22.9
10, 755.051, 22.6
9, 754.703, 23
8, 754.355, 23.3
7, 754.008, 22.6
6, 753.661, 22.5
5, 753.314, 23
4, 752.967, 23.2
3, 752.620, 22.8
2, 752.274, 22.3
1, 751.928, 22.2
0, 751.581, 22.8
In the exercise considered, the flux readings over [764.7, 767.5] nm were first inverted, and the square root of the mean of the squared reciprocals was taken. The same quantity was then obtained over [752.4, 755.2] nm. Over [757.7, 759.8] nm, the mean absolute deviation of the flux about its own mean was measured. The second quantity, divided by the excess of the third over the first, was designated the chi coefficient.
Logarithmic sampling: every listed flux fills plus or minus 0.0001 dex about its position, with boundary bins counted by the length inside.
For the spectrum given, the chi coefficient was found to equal 0.5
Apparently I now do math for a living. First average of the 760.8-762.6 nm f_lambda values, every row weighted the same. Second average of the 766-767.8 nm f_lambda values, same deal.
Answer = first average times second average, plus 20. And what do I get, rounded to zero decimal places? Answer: 576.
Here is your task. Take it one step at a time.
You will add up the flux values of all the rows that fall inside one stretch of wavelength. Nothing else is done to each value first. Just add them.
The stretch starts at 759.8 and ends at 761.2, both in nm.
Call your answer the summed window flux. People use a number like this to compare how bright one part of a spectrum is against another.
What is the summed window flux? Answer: 92.0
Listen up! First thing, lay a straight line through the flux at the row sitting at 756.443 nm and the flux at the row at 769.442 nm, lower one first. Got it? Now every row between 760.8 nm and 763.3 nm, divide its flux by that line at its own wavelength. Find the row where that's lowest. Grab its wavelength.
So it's 760.985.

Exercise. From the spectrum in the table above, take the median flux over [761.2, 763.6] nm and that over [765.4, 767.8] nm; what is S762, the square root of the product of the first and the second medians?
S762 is 23.6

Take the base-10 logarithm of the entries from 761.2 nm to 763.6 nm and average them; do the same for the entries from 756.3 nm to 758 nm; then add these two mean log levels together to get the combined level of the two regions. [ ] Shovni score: 2.748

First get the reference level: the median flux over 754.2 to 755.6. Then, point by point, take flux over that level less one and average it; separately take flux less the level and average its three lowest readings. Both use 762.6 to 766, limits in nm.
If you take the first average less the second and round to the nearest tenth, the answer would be -0.2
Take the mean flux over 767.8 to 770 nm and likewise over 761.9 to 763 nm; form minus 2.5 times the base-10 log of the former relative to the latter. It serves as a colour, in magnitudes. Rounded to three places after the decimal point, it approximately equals 0.057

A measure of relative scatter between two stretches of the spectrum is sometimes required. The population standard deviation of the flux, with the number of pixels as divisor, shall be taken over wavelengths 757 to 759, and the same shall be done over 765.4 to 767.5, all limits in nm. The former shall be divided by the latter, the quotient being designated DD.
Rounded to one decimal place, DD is 1.4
